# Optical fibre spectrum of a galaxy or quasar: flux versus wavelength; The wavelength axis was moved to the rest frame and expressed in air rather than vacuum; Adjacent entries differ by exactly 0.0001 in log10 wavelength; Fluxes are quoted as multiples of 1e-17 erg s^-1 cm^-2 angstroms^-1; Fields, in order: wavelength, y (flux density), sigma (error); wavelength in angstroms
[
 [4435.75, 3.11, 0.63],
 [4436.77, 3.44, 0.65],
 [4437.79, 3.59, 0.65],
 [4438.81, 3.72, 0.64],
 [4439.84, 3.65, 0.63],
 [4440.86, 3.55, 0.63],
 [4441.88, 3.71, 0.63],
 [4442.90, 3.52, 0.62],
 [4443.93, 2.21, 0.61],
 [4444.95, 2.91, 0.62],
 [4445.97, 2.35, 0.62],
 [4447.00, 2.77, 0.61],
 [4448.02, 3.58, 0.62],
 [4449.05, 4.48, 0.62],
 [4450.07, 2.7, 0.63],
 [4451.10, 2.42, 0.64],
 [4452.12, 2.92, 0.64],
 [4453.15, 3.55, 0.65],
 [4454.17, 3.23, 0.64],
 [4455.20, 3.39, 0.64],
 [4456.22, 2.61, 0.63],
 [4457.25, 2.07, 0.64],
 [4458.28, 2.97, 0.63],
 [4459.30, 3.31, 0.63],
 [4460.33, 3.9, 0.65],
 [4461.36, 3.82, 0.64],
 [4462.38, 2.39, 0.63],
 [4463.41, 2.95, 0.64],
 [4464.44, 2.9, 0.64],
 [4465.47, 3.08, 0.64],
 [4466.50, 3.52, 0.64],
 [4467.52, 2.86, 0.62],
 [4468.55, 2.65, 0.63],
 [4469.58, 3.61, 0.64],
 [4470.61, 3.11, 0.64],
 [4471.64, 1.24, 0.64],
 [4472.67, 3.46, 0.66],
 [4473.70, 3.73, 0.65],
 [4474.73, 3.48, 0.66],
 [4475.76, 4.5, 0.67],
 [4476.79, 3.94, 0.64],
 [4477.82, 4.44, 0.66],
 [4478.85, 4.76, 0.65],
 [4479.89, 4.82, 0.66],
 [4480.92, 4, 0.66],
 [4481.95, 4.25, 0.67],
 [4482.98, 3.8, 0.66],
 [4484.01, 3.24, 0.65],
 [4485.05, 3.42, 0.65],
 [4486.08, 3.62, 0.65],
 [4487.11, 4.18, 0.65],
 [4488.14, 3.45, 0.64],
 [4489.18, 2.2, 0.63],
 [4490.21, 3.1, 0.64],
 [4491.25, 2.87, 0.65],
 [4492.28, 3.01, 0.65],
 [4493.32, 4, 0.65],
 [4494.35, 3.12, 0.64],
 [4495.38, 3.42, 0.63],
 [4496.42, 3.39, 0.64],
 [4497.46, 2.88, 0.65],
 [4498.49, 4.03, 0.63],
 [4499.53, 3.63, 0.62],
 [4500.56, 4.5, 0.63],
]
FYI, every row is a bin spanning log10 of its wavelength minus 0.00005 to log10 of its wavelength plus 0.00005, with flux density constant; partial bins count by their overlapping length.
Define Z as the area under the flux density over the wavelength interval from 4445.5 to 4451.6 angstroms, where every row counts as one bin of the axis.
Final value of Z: 19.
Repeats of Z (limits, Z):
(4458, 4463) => 16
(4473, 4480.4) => 31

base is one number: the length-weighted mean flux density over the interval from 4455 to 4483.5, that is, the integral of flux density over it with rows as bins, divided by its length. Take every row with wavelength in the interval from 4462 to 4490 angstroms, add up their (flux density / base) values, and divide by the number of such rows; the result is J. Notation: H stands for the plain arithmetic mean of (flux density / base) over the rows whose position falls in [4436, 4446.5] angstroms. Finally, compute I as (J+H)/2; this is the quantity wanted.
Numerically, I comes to 0.986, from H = 0.96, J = 1.02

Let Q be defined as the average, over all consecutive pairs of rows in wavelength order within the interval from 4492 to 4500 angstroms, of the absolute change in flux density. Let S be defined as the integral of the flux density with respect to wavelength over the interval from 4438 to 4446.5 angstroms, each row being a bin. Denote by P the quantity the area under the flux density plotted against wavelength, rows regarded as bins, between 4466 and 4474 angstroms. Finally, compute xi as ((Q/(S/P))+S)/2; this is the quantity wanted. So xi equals 13.9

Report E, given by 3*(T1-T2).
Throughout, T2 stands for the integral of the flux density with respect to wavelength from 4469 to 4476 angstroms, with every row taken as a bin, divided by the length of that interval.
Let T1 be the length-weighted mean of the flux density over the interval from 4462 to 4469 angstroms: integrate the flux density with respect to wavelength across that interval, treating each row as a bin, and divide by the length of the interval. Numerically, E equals -1.0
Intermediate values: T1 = 2.9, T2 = 3.25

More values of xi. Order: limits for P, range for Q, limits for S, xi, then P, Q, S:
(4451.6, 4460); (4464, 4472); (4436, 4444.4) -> 14.7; 25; 0.69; 28.7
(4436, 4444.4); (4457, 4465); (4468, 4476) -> 13.0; 29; 0.56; 25.4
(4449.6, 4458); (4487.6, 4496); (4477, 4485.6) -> 17.8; 24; 0.67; 35.1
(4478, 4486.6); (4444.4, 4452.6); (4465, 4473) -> 12.3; 34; 0.75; 23.4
